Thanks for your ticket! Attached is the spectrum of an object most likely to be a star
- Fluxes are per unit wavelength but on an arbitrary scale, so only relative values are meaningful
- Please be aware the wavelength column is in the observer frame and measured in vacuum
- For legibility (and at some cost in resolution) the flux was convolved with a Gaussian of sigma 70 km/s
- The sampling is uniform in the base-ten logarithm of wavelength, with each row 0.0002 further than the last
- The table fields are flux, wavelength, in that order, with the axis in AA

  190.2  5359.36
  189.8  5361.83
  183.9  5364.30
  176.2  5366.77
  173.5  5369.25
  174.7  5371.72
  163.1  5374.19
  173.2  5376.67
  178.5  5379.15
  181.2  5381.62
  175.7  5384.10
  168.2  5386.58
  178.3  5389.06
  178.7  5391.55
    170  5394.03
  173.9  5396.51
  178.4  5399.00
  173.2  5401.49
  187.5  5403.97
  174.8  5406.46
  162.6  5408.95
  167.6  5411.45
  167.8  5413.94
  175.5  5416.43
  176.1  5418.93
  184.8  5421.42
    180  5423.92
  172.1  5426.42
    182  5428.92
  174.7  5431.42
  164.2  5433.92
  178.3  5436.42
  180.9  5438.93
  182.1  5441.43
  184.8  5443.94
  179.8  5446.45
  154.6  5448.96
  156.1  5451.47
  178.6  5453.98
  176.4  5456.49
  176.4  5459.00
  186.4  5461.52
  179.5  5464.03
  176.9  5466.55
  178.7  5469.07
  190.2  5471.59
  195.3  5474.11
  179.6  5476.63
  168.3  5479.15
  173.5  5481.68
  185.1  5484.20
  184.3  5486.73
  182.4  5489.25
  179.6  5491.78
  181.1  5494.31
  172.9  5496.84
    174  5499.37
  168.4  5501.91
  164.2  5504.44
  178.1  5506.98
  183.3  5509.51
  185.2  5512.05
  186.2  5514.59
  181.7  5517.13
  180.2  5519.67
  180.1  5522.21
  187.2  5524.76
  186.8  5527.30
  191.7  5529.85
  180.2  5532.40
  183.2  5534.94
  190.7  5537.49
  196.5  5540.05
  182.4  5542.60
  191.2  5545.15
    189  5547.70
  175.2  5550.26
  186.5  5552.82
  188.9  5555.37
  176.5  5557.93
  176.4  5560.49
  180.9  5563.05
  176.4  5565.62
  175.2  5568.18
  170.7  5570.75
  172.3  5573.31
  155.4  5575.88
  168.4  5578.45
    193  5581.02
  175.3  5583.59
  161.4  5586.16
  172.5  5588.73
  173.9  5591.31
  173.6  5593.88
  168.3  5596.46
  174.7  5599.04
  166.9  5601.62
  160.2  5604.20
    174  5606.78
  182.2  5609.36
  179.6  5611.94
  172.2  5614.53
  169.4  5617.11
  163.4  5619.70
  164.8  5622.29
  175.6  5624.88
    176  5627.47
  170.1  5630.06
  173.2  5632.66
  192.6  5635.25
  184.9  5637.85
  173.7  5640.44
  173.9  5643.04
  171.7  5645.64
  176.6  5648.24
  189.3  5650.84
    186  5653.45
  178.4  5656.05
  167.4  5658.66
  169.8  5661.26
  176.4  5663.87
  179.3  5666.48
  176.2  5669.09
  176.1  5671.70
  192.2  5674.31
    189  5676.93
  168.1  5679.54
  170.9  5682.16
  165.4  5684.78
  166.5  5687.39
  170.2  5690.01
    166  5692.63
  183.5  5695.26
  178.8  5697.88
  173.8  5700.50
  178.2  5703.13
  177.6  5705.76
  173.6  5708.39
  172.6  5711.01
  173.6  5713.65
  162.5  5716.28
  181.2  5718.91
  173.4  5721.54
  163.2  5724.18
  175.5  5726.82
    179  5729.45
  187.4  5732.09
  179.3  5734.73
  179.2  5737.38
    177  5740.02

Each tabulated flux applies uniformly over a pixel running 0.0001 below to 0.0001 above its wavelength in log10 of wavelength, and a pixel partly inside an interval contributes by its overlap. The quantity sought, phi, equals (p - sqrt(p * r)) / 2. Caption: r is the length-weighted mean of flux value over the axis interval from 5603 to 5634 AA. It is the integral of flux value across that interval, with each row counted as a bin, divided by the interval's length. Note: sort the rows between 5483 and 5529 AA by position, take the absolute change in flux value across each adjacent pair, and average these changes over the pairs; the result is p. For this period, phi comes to -10.7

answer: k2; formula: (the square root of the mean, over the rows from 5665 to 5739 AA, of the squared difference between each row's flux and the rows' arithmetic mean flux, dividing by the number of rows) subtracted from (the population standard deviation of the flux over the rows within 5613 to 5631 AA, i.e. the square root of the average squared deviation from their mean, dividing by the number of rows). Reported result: -3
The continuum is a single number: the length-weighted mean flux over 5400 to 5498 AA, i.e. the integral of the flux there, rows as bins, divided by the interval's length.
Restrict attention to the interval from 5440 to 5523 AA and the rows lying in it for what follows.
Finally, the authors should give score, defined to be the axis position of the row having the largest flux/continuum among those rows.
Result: 5474.11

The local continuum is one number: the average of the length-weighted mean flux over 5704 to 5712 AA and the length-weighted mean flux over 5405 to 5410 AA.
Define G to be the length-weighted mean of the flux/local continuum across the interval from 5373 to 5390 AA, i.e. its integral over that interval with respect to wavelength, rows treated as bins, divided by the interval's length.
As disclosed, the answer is 1.009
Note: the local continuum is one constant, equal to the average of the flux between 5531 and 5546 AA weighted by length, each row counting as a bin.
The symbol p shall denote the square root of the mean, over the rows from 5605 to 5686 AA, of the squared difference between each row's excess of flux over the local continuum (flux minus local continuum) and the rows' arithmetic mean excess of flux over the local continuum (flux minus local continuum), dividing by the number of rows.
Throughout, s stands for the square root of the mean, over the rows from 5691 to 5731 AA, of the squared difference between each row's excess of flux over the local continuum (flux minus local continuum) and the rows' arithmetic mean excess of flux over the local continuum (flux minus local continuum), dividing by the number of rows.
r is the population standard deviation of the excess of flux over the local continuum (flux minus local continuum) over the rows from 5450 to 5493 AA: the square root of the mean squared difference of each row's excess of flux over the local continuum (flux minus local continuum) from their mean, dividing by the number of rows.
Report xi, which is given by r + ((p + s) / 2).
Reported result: 15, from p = 7.7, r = 8.4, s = 6.0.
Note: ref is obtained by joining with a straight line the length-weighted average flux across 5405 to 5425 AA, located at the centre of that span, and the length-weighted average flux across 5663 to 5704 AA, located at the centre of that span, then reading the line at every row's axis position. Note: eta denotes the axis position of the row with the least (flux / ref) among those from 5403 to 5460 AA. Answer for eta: 5448.96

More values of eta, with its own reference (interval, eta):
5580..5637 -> 5604.20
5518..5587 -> 5575.88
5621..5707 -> 5622.29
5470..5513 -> 5504.44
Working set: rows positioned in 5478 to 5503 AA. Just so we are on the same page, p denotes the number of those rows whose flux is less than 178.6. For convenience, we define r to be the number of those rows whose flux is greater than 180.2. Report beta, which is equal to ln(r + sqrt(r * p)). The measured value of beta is 2.14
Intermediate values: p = 5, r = 4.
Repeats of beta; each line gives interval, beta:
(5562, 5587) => 1.79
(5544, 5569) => 2.30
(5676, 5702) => 1.75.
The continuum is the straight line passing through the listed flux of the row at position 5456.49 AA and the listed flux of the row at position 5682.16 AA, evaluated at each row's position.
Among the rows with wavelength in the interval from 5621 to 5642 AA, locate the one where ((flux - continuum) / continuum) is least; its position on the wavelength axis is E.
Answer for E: 5622.29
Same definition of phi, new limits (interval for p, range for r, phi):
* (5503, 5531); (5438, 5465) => -11.3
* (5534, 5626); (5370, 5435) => -14.5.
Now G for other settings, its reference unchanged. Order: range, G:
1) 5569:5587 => 0.994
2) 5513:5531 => 1.072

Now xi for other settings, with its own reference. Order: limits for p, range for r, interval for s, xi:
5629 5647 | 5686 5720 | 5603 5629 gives 13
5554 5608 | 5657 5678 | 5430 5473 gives 17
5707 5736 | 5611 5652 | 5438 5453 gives 18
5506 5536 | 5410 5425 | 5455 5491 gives 11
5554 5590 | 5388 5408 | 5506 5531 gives 12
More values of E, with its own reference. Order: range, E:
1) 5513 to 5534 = 5522.21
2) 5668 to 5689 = 5684.78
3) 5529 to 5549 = 5532.40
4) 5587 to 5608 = 5604.20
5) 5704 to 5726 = 5716.28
